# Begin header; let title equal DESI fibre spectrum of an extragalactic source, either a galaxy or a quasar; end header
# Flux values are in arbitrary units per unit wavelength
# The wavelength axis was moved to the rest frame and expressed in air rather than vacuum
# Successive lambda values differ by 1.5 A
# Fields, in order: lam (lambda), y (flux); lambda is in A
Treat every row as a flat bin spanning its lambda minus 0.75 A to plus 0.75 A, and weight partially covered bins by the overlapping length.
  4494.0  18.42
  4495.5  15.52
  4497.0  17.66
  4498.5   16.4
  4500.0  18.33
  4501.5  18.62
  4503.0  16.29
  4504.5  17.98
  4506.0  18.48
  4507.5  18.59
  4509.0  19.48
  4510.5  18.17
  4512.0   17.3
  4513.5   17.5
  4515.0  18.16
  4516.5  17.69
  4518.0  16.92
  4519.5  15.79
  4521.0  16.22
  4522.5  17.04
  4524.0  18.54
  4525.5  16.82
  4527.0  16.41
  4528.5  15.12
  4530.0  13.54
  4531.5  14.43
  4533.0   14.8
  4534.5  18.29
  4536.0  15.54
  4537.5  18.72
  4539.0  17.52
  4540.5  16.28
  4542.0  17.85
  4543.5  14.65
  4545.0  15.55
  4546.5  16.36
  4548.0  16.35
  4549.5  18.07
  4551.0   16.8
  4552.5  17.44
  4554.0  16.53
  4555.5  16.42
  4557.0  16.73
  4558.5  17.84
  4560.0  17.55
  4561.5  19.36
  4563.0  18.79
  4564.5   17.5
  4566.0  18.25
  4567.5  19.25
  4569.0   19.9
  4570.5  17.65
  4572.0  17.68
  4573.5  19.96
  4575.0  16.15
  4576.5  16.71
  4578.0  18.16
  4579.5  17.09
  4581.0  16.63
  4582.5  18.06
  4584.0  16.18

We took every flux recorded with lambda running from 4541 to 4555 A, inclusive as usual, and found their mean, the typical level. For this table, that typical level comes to 16.6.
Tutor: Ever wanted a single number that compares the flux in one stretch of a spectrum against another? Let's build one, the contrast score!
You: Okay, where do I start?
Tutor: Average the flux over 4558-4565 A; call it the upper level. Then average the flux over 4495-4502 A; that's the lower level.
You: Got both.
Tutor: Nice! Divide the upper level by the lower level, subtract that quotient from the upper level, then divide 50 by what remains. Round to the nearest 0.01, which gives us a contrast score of 2.91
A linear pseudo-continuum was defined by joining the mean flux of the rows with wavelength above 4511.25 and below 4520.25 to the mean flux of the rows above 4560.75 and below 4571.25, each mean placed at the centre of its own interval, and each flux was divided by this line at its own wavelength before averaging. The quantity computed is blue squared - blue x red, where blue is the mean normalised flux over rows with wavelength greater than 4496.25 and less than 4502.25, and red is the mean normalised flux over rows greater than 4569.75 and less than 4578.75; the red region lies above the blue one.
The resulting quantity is 0.13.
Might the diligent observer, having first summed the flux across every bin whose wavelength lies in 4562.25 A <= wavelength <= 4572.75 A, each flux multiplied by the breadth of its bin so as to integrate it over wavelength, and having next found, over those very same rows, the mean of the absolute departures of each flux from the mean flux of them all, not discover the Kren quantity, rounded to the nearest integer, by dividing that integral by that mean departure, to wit 256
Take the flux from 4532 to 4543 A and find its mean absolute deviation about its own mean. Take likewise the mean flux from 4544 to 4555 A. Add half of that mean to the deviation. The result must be 9.6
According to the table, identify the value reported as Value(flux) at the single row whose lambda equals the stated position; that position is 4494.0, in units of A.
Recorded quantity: 18.42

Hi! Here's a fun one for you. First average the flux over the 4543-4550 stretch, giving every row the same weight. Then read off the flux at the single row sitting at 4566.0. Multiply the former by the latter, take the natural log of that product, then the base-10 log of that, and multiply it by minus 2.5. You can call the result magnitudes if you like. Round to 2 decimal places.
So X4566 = -1.89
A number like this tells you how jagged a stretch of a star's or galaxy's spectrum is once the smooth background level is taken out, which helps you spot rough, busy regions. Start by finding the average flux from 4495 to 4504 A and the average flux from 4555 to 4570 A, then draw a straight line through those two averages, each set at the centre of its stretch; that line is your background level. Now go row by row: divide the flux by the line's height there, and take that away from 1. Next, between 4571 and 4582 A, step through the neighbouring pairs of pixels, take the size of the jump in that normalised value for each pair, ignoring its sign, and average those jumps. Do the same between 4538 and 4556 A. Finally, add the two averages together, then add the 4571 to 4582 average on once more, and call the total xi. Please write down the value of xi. 0.238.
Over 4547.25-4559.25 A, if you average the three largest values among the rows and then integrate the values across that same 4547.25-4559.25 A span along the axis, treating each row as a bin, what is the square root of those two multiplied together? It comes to 60.3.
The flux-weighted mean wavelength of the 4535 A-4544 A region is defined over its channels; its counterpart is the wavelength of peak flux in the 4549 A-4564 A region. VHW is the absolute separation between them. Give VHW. 21.8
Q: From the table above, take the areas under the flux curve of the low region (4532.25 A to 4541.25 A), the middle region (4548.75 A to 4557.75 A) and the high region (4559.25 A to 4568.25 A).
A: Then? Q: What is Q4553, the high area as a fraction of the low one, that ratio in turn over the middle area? 0.0072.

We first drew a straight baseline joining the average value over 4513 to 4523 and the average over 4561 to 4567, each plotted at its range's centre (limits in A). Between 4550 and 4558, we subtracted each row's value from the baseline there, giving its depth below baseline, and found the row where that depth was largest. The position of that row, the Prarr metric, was 4555.5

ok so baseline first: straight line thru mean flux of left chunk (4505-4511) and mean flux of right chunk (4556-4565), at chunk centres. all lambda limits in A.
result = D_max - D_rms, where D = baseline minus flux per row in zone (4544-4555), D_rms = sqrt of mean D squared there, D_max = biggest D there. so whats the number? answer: 1.0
